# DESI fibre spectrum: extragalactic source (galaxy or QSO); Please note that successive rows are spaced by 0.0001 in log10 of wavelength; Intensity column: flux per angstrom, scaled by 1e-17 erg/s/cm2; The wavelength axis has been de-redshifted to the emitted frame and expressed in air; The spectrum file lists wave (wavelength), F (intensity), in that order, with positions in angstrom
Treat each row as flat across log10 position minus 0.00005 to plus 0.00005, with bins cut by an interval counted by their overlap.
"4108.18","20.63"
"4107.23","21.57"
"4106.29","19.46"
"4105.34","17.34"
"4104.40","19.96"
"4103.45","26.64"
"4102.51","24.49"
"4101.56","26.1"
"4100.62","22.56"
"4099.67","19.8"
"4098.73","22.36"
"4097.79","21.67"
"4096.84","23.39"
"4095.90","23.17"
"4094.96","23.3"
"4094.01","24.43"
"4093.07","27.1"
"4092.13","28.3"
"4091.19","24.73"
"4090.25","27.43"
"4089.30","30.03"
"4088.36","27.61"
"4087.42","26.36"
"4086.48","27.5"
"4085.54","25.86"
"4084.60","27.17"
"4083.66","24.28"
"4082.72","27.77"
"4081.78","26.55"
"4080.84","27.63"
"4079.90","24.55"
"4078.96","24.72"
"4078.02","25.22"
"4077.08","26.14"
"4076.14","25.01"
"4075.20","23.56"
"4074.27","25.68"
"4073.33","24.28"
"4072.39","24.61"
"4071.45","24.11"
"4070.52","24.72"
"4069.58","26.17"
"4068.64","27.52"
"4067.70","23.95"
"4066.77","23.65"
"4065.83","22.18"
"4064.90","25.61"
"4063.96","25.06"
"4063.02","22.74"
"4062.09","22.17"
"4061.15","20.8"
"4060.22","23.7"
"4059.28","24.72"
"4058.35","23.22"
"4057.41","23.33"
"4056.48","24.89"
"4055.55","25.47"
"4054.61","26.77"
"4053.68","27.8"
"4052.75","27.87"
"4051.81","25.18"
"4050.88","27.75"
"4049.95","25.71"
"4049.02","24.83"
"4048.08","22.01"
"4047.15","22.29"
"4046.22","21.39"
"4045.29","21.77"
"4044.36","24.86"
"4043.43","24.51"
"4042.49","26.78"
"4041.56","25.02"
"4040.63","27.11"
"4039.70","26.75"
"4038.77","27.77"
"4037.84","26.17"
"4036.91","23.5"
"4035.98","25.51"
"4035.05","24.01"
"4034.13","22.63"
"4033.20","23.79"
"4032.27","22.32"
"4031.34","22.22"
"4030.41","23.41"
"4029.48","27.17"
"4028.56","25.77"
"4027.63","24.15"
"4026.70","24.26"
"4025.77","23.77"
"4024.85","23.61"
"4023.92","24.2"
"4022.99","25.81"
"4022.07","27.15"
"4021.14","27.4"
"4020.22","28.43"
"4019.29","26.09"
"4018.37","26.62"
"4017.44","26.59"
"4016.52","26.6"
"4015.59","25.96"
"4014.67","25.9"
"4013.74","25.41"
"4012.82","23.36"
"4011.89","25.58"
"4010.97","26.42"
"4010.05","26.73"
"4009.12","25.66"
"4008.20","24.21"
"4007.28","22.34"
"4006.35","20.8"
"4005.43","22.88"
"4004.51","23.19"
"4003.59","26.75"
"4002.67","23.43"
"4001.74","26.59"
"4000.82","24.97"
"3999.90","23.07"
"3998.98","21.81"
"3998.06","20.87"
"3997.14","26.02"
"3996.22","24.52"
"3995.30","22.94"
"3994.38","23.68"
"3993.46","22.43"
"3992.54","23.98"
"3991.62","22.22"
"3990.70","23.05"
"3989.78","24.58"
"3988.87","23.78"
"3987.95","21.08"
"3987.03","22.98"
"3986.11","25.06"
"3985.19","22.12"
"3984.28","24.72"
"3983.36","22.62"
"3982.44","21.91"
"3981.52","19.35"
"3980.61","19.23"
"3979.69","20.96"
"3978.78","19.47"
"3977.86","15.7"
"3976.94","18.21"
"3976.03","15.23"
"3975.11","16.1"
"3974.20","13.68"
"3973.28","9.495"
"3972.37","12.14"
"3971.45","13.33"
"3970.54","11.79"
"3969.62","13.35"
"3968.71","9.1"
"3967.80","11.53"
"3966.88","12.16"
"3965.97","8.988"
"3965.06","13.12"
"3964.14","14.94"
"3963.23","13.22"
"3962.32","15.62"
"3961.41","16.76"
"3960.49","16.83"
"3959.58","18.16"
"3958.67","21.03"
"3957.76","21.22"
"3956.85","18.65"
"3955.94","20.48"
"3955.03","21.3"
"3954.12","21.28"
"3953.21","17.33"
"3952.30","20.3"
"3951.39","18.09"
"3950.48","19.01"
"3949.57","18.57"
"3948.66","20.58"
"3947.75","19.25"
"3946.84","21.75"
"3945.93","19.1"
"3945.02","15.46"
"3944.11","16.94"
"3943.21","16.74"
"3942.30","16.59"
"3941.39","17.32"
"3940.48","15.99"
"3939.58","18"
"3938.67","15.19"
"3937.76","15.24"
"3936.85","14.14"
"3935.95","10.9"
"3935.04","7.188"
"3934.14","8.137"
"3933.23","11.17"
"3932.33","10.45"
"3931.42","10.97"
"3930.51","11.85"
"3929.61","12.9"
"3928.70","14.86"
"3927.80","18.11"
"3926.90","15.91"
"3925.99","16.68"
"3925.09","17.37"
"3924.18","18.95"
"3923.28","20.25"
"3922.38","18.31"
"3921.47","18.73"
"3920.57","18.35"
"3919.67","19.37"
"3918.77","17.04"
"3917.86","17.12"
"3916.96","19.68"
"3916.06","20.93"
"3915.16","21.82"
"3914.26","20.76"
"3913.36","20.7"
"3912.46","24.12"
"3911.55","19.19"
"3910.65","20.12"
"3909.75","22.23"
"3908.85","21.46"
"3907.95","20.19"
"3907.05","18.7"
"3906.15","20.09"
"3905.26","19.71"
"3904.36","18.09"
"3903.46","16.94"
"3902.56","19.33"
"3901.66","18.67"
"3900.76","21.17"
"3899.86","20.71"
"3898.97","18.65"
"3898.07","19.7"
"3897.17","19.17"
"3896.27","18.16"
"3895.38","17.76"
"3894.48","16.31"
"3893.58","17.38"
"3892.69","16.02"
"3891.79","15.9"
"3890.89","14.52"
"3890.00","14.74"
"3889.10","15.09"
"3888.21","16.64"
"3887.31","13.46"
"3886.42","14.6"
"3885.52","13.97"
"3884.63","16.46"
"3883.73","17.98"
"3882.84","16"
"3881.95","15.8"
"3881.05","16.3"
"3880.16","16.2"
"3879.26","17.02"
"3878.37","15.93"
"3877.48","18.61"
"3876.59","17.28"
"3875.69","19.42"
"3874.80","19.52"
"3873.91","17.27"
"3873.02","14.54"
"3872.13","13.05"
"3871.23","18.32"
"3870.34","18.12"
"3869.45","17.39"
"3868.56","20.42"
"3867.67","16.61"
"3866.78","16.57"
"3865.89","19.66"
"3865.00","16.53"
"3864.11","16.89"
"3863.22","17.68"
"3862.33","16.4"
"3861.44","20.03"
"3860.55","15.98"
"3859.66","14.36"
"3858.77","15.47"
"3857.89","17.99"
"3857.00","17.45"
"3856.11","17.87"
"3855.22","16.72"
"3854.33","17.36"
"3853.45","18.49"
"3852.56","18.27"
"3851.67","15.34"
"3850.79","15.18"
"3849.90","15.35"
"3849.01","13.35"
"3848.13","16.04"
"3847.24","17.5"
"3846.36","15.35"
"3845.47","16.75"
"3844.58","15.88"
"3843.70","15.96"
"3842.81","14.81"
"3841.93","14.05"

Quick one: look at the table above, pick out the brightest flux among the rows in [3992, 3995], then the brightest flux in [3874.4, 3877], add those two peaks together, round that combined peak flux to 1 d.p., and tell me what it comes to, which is 43.5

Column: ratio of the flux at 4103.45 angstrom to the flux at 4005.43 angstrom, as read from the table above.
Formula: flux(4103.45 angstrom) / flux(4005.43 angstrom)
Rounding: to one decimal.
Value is 1.2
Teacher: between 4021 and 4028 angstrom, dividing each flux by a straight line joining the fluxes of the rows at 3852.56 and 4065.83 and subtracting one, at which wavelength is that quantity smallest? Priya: 4024.85 angstrom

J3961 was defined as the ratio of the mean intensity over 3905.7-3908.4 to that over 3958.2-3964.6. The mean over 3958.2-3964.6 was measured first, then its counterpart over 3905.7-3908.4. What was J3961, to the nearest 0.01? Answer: 1.18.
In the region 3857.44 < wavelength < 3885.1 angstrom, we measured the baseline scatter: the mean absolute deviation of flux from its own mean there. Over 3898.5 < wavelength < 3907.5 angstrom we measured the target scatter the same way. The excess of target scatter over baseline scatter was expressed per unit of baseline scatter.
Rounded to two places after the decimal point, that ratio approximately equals -0.24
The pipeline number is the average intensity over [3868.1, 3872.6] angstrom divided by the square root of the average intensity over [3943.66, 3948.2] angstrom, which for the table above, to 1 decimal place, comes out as 4.1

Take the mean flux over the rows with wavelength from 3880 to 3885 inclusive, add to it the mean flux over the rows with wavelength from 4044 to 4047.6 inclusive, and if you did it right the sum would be 39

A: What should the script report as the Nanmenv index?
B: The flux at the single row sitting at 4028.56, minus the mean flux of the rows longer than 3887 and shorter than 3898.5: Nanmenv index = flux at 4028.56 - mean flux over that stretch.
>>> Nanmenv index 9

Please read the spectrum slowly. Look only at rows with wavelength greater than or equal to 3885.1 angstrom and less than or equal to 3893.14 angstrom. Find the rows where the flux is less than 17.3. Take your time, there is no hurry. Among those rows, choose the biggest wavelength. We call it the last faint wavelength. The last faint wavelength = 3892.69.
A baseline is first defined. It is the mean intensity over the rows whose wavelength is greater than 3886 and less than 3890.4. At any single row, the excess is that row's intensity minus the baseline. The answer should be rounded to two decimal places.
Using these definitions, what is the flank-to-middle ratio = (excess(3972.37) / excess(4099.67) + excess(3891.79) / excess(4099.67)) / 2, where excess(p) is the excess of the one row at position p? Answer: -0.18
